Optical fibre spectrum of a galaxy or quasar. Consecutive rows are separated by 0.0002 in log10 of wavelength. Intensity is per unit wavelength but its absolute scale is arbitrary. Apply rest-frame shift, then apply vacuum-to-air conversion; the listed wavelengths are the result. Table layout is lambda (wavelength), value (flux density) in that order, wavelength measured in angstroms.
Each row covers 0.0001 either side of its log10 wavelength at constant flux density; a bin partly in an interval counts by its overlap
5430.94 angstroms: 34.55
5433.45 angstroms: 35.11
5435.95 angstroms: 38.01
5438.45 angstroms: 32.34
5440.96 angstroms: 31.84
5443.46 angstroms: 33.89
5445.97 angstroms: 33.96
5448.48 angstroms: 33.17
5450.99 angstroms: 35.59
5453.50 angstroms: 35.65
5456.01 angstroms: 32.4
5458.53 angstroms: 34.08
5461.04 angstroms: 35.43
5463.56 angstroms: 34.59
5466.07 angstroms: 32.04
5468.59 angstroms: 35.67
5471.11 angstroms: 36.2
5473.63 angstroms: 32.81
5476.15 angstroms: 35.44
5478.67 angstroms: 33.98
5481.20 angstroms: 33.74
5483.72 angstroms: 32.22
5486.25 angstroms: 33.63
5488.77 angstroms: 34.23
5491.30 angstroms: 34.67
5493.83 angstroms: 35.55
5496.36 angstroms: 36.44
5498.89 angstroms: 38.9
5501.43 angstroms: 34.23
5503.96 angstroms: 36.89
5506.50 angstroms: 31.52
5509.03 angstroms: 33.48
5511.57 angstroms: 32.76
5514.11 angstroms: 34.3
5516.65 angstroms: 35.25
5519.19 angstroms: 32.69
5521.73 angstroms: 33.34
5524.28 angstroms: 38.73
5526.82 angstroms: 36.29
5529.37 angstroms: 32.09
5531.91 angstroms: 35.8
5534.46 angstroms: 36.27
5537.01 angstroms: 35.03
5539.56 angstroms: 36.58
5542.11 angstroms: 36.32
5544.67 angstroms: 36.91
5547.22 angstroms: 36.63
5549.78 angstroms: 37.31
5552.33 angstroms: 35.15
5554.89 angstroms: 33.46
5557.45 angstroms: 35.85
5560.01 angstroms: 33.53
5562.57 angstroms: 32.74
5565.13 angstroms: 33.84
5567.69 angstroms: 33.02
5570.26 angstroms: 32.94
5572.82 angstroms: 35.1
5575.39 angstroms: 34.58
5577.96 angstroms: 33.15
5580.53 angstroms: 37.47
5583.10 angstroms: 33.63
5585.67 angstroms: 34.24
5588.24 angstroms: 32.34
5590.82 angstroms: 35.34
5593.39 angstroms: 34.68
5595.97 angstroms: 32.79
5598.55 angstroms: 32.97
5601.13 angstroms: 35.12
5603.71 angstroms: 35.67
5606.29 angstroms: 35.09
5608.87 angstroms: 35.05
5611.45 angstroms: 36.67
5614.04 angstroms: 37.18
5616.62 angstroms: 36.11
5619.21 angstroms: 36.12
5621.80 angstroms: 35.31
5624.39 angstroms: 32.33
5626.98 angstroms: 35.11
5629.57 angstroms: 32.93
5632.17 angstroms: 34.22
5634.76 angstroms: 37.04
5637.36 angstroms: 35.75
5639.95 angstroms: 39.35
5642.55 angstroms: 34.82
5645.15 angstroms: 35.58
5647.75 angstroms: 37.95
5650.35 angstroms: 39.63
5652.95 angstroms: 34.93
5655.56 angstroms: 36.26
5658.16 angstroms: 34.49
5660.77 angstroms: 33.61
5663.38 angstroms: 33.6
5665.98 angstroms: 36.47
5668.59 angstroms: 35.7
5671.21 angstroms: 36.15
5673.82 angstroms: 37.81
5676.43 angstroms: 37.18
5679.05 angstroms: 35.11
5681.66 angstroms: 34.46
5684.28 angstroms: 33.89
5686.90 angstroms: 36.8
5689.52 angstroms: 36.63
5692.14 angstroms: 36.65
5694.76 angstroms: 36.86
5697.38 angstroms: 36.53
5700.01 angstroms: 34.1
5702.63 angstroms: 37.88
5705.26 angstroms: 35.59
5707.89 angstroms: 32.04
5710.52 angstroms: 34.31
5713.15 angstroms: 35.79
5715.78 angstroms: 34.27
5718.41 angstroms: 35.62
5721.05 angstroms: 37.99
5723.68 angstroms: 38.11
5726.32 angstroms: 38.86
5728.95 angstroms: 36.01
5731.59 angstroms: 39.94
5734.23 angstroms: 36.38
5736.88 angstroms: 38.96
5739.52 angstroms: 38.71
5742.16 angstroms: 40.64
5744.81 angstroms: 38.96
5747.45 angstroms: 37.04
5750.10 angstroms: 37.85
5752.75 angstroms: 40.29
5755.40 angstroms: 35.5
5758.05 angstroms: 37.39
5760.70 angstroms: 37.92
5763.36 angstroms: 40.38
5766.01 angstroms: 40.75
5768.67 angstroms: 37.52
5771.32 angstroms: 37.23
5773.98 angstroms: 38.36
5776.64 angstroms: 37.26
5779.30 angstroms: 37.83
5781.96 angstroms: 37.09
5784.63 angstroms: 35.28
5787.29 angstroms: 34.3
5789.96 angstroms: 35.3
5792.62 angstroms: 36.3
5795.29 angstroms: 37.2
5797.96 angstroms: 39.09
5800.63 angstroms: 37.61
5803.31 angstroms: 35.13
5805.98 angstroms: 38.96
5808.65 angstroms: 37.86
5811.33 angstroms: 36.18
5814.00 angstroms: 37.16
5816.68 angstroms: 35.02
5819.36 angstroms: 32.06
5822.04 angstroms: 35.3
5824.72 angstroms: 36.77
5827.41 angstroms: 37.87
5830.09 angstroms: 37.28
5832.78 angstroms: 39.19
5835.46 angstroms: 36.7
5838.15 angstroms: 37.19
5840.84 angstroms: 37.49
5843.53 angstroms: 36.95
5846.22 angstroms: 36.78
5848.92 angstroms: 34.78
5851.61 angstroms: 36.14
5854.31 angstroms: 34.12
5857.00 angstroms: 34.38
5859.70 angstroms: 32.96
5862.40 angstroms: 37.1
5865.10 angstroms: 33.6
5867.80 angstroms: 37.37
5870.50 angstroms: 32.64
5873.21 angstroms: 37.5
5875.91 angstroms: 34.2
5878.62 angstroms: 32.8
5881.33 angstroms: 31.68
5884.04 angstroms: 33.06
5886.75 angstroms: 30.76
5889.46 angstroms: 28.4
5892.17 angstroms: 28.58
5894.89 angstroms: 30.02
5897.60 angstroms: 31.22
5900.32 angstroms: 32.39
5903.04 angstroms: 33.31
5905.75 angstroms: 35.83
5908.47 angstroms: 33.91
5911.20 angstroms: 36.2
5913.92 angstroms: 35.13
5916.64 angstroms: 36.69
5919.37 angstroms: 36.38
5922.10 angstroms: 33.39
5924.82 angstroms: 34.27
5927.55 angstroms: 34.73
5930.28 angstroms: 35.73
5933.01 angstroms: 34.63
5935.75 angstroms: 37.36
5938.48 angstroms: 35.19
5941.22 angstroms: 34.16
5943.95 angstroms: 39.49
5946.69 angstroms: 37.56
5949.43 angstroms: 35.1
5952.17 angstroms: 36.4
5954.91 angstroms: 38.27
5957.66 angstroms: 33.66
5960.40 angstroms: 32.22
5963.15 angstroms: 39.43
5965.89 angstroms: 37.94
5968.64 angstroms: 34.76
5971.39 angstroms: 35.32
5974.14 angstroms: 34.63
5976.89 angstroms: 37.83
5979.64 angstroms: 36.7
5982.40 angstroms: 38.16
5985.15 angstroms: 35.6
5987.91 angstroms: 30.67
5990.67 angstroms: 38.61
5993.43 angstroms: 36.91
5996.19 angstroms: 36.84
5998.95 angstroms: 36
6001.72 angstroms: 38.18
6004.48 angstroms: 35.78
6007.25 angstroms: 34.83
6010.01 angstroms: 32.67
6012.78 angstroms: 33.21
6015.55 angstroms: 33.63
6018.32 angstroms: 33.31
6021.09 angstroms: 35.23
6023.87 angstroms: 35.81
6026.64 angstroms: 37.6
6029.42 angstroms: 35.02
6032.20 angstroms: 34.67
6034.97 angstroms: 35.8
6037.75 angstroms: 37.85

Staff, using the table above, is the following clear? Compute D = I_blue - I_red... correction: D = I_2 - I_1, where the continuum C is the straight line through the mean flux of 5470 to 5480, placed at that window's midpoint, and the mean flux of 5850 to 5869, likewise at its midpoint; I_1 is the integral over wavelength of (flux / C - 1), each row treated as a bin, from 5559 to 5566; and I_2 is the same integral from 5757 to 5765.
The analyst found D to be 1.1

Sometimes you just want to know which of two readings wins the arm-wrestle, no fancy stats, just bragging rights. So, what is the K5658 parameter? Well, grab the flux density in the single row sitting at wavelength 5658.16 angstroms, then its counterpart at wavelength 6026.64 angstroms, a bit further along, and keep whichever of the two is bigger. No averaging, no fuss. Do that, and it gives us 38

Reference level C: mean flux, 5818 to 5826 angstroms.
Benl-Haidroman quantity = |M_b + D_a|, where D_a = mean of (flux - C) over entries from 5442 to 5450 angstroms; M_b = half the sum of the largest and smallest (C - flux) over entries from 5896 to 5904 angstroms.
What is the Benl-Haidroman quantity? 1.4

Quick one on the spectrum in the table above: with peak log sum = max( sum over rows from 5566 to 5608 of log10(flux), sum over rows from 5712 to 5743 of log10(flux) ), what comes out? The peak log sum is 25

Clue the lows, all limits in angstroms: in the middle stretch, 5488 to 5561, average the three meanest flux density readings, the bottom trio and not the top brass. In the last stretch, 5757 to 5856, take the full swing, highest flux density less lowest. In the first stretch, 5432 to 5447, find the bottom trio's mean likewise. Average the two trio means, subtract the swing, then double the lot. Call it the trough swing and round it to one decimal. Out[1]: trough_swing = 47.4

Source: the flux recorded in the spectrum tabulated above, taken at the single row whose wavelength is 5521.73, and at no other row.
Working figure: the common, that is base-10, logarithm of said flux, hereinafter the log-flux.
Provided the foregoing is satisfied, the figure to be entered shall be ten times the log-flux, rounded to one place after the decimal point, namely 15.2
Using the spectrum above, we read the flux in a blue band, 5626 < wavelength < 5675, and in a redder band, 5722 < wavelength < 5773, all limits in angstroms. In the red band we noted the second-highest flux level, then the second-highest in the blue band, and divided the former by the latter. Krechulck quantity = 1.03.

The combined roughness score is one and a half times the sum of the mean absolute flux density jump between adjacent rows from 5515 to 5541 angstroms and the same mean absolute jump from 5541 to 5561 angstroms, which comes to 5.9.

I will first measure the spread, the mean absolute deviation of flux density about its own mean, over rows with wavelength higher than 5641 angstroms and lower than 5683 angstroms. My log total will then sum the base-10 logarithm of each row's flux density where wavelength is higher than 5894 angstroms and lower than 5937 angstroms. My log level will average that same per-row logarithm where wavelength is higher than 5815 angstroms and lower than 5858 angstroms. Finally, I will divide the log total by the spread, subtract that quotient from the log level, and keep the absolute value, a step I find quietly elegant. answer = 17.3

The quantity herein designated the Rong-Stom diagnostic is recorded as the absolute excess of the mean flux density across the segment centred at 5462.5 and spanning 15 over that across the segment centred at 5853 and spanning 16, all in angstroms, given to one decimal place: 0.8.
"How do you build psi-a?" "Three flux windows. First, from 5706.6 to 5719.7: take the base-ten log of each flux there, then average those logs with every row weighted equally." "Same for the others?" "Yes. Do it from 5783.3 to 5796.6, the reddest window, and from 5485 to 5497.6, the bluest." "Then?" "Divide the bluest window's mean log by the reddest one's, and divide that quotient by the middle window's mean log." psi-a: 0.647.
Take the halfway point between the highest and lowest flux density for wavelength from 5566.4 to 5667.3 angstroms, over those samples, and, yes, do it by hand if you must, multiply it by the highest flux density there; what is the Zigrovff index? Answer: 1426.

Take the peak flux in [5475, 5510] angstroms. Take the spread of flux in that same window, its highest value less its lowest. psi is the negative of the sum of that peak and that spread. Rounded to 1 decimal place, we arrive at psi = -46.3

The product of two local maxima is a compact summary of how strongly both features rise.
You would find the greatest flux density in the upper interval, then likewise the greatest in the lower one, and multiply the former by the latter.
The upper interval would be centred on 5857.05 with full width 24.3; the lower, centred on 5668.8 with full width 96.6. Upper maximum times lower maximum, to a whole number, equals 1481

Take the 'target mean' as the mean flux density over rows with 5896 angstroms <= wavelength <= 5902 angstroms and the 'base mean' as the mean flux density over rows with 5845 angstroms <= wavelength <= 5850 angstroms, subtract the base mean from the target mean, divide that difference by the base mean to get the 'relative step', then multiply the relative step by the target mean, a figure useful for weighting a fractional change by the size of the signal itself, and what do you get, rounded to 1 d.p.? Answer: -3.5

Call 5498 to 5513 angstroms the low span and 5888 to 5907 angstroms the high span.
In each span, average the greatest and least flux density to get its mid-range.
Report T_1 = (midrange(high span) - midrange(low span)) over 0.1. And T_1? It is -31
